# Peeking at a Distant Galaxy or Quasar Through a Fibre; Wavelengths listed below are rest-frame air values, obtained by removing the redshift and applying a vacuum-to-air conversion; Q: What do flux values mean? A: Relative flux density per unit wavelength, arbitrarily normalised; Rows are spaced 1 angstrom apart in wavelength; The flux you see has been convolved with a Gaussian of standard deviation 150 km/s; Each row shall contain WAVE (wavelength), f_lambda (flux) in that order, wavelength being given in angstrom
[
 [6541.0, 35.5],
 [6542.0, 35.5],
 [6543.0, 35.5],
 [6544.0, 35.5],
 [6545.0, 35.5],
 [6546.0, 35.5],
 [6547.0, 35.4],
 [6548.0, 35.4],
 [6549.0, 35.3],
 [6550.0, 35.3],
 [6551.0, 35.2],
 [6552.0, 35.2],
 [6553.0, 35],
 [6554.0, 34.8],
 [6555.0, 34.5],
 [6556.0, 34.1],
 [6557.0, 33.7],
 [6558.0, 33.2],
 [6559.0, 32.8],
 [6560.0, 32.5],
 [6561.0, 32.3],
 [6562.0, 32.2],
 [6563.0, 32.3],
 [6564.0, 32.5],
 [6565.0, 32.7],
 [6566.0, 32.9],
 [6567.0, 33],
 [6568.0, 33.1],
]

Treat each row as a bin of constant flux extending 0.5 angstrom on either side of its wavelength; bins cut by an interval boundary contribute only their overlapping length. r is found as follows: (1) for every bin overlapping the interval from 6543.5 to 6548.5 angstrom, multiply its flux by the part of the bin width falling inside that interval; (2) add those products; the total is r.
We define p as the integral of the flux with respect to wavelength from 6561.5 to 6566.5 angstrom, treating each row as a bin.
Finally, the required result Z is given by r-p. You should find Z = 15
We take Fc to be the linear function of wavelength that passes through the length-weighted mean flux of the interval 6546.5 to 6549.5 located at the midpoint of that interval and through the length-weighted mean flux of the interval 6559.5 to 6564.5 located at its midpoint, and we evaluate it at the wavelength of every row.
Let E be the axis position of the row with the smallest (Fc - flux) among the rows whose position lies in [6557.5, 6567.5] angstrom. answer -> 6567.0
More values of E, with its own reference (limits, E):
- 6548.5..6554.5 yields 6554.0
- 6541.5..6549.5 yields 6549.0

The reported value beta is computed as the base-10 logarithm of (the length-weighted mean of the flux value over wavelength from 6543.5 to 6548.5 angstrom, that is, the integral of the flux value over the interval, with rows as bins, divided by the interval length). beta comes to 1.55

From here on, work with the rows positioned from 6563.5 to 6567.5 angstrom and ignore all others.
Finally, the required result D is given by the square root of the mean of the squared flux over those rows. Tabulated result 32.8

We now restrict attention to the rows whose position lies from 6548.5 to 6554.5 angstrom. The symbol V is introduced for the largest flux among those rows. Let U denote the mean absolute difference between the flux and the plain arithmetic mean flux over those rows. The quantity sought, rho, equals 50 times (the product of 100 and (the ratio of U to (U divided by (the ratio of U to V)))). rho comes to 22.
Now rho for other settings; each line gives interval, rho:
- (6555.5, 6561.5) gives 83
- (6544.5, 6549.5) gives 9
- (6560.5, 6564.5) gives 13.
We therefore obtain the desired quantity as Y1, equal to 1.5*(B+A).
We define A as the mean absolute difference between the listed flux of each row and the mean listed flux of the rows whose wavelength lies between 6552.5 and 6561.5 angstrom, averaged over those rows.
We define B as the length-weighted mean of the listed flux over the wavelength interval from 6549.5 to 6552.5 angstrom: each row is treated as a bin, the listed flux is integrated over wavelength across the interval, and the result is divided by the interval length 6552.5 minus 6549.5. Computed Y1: 54.1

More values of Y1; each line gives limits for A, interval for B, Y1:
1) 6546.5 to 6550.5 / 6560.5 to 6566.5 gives 48.8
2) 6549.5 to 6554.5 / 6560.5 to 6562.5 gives 48.6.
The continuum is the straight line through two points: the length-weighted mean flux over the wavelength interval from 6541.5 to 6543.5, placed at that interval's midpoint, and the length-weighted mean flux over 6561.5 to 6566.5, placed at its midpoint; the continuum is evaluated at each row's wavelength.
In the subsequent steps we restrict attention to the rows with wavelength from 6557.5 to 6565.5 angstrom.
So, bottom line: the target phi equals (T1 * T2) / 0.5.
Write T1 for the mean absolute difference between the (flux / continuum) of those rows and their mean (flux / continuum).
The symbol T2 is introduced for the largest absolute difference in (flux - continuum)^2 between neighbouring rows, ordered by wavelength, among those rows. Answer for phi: 0.0037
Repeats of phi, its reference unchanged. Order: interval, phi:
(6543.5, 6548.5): 0.0013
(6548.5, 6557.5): 0.0035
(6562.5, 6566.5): 0.0069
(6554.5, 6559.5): 0.0068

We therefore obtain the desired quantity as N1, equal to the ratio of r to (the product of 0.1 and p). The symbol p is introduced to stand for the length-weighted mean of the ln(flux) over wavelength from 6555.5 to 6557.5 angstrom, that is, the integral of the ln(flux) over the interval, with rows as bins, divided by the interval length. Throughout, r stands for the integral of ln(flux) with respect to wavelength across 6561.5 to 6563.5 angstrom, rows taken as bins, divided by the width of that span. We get 9.9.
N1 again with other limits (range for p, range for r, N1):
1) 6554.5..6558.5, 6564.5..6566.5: 9.9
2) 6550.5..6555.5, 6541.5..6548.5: 10.0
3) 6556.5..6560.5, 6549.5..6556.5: 10.2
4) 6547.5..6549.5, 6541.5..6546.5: 10.0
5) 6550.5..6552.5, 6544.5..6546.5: 10.0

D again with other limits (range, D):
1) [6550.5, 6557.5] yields 34.6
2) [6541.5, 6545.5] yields 35.5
